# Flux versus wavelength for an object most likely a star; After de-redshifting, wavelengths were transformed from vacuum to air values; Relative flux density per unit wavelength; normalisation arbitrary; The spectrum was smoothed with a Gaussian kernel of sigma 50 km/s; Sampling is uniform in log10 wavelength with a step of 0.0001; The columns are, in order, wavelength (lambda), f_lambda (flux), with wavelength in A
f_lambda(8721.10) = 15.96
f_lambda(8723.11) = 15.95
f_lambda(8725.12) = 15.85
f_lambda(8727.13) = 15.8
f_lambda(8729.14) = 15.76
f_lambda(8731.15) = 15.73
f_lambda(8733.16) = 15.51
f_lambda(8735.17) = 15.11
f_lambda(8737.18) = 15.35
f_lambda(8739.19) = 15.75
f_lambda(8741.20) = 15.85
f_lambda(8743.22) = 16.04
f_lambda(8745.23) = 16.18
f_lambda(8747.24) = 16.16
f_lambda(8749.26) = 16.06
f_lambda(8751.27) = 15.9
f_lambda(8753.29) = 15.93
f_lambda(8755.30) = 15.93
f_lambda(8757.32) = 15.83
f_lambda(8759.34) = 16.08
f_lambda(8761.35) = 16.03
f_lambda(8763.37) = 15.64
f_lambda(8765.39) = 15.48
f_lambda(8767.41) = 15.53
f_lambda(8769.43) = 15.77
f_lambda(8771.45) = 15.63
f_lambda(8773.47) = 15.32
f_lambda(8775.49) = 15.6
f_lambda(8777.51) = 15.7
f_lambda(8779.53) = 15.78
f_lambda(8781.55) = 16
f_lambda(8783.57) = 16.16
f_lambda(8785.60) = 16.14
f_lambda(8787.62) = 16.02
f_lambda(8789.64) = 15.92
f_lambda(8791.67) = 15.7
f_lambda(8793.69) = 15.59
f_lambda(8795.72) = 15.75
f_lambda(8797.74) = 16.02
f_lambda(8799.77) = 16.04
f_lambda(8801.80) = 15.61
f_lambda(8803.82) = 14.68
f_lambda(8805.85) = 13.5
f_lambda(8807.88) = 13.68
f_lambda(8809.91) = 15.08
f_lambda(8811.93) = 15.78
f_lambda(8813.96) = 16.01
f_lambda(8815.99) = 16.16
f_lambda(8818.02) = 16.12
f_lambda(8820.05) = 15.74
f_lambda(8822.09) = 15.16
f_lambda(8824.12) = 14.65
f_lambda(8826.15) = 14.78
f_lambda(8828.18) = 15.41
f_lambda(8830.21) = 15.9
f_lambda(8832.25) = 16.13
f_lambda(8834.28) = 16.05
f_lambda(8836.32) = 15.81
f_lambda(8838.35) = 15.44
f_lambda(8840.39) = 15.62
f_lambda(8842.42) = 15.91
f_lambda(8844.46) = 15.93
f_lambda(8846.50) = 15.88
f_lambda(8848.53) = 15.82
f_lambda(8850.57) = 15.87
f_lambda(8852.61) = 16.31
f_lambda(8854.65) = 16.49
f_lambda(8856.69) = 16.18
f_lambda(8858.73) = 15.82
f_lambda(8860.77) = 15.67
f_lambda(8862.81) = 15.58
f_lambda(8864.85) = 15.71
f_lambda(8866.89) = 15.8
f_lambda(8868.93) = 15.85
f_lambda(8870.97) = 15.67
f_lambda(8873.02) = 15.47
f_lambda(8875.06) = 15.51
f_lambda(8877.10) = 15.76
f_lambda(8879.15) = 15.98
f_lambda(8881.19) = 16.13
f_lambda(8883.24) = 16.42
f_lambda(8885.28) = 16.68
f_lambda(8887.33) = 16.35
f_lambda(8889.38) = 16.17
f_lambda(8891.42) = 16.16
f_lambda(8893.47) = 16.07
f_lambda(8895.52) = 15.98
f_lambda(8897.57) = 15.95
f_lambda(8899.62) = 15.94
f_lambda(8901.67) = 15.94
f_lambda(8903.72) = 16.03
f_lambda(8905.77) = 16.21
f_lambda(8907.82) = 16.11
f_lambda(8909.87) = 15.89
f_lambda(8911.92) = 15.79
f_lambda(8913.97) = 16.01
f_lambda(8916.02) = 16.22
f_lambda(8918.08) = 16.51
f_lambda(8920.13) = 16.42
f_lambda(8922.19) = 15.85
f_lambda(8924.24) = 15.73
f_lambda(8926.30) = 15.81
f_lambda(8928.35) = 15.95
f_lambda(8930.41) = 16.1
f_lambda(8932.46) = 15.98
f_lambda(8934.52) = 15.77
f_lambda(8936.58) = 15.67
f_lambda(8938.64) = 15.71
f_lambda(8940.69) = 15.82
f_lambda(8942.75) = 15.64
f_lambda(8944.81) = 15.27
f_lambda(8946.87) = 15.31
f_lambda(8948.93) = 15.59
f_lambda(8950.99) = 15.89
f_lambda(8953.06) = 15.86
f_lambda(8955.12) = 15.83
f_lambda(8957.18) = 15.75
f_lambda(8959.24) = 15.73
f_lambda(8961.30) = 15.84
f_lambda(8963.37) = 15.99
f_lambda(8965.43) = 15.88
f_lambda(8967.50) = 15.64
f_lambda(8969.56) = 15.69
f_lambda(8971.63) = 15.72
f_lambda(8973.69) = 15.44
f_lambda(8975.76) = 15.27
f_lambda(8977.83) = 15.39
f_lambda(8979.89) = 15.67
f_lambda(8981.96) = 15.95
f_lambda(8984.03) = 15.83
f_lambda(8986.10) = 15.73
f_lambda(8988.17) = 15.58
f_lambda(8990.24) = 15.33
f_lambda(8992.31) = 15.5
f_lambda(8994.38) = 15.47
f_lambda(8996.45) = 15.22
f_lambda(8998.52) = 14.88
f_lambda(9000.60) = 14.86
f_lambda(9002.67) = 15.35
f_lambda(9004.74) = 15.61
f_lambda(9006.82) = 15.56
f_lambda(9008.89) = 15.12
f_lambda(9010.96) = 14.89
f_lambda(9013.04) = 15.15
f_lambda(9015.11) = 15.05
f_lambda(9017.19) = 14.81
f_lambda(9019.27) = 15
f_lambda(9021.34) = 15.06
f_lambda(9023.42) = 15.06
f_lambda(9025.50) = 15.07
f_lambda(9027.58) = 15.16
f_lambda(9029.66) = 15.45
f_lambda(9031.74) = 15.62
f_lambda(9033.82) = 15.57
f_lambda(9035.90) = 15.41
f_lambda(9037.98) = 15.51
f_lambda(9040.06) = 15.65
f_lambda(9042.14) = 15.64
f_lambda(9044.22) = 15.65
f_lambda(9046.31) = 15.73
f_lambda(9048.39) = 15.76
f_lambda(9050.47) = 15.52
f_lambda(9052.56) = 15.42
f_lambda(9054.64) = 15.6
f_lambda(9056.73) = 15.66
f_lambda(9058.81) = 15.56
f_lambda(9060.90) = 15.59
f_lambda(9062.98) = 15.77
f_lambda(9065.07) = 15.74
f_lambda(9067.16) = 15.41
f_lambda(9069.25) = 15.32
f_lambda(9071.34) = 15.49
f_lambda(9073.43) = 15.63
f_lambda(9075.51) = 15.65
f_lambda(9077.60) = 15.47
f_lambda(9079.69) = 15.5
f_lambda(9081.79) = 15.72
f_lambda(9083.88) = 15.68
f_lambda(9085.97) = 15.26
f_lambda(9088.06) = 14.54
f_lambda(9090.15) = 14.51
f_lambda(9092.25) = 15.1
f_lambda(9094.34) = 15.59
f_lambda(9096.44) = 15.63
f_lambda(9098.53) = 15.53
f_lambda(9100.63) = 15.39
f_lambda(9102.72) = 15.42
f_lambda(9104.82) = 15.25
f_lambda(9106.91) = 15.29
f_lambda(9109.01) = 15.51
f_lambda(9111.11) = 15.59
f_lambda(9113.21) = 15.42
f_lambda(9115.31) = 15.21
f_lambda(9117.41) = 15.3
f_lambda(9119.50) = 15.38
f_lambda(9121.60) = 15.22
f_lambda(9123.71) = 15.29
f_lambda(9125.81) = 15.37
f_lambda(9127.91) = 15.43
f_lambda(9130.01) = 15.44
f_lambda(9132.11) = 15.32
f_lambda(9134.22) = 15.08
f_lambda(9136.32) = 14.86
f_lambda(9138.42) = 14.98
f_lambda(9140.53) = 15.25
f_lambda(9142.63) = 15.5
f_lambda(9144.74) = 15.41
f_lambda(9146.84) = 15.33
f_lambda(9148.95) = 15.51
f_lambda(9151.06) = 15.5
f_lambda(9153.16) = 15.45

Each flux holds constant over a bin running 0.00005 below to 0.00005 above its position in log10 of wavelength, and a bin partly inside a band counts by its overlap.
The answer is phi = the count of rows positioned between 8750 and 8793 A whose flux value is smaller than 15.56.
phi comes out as 3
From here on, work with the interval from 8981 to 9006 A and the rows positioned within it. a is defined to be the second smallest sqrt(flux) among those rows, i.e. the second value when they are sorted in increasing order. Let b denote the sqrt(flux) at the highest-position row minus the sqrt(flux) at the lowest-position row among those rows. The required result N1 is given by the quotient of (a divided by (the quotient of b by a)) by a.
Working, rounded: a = 3.86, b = -0.043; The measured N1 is -90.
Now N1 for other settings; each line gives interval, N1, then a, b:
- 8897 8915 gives 531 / 3.99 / 0.008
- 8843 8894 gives 225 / 3.94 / 0.018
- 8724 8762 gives 174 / 3.92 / 0.023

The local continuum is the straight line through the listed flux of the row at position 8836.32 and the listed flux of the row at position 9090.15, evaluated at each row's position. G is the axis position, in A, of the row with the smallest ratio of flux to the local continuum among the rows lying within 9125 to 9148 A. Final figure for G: 9136.32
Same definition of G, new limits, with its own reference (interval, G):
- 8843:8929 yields 8873.02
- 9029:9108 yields 9090.15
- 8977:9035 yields 9000.60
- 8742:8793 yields 8773.47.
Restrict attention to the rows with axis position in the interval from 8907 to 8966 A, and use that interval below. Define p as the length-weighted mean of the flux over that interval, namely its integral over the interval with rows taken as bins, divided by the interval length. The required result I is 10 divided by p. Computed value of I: 0.631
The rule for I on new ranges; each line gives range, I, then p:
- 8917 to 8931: 0.623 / 16.0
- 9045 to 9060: 0.641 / 15.6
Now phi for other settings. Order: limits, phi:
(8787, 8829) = 8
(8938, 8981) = 5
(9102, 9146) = 20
